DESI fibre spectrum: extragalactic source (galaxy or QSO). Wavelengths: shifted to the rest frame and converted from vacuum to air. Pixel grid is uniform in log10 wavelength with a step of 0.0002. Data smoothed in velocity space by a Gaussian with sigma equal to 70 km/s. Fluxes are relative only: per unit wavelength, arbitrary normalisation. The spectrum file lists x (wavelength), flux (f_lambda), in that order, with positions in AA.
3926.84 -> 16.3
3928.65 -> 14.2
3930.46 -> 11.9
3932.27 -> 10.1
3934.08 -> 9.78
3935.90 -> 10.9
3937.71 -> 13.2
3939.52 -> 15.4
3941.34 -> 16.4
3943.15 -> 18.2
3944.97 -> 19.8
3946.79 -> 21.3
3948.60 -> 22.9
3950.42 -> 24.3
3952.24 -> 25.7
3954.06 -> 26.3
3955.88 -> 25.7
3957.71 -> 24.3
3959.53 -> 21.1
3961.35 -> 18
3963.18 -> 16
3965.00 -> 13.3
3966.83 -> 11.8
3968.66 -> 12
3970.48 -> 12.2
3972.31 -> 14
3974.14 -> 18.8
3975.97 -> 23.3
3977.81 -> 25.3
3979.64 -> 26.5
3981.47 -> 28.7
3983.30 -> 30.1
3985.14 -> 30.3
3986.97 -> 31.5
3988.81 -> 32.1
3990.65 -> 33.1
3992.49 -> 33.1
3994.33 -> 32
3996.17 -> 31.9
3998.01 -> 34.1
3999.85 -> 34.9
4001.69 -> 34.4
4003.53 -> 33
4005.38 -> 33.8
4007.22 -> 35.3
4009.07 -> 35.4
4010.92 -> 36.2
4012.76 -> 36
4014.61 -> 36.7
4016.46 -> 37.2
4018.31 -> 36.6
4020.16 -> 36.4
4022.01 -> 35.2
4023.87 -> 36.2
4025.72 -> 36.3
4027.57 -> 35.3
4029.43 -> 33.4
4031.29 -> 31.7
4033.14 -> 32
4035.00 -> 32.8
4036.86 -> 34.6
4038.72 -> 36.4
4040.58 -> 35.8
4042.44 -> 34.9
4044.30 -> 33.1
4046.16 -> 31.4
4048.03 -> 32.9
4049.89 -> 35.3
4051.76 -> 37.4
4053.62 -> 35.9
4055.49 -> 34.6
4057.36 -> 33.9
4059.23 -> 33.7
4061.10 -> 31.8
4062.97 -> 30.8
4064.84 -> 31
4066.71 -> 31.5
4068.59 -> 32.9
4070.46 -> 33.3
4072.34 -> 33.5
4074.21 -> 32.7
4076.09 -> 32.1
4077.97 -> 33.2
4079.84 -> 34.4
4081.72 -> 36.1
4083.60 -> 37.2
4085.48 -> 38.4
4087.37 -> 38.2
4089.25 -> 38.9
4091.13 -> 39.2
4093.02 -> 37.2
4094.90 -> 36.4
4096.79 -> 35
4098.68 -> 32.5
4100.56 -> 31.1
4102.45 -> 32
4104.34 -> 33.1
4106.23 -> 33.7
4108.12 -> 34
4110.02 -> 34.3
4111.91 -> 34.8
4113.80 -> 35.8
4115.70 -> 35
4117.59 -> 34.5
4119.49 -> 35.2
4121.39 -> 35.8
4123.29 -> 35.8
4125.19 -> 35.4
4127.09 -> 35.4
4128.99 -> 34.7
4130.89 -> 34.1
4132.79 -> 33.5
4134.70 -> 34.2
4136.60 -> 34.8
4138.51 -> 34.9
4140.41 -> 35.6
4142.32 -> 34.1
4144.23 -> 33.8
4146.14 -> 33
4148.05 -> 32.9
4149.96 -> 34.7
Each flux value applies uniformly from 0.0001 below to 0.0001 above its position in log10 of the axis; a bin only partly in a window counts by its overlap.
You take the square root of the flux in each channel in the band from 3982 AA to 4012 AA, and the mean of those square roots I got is 5.76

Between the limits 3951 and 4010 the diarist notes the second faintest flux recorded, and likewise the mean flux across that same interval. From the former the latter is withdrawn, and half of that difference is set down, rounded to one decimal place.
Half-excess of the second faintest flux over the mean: -7.1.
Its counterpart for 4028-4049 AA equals -0.9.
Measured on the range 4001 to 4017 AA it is -0.8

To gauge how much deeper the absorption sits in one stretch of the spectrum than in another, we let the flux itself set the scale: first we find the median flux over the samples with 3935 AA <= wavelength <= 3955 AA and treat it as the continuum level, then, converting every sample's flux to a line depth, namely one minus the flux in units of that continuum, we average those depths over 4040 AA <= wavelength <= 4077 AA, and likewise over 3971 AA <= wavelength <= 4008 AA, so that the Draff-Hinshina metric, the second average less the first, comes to 0.2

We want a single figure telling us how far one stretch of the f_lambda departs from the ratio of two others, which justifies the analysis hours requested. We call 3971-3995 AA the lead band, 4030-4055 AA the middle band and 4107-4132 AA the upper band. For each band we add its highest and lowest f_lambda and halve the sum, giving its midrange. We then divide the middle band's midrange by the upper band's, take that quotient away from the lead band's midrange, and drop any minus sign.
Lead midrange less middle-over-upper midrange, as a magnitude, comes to 23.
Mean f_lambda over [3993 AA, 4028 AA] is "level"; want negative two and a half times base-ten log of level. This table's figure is -3.86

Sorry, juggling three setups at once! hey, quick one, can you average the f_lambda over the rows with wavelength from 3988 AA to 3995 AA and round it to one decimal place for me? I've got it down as 32.6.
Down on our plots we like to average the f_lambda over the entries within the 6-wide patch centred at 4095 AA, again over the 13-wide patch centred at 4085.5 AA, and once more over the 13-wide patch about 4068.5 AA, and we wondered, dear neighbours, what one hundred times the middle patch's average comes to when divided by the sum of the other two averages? 55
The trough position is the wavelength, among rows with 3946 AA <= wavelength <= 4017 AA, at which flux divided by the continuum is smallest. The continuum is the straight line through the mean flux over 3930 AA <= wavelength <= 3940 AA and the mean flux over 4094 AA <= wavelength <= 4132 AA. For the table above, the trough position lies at 3966.83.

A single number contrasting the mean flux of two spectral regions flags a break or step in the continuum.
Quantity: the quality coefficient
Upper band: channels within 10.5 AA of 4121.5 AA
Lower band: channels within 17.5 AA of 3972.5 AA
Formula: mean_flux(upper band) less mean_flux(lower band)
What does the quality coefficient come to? 13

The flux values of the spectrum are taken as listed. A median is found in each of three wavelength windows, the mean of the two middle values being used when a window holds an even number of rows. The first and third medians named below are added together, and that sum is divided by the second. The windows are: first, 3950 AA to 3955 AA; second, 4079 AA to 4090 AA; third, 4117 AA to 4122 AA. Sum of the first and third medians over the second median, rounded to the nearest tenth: 1.6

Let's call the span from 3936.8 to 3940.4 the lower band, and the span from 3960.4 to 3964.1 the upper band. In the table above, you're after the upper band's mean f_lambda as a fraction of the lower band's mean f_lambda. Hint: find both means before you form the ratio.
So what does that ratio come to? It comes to 1.19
